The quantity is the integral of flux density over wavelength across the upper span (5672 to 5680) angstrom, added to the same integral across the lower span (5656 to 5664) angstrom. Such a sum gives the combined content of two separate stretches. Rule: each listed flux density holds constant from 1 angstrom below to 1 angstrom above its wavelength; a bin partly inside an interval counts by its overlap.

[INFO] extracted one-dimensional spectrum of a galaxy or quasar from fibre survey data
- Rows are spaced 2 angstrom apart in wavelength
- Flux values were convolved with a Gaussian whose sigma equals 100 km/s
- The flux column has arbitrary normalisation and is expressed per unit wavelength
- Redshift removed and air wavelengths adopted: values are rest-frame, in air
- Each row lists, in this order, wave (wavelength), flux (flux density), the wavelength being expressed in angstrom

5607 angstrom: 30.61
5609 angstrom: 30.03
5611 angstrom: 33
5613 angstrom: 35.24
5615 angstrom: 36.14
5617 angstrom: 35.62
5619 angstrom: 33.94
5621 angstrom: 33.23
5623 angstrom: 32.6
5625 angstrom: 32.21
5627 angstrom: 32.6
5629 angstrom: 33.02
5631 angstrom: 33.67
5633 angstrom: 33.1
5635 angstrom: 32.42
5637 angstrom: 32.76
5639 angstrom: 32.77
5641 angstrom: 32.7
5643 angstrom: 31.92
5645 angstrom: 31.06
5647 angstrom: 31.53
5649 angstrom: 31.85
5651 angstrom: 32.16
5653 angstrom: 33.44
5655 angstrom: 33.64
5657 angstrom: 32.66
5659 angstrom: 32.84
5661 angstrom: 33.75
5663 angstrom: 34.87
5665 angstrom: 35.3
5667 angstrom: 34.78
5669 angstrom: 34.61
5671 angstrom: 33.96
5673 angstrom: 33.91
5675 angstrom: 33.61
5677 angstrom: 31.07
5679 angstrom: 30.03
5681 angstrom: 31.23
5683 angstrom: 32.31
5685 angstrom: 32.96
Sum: 525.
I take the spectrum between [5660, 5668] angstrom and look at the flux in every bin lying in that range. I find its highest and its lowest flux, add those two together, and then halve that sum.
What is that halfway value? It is 34.5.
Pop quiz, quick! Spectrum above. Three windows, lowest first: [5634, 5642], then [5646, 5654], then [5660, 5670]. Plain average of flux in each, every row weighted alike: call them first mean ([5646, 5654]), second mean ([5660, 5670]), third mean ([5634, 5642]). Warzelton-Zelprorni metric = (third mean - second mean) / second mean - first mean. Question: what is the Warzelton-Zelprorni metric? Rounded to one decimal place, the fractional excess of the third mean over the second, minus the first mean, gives -32.3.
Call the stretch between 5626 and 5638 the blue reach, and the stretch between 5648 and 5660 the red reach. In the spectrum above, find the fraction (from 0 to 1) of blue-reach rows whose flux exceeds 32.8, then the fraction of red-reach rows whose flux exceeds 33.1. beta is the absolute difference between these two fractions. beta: 0.2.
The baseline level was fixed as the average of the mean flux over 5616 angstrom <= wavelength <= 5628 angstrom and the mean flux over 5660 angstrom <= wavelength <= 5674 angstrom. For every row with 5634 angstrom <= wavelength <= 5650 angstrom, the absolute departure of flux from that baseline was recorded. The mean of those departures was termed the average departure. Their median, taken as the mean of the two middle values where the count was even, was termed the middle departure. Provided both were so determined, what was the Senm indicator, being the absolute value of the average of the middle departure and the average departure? 1.8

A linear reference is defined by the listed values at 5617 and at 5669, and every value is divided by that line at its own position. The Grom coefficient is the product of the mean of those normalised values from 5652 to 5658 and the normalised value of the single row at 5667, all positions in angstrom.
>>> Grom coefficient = 0.96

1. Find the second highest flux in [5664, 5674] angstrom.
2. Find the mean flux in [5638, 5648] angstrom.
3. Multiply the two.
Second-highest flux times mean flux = 1113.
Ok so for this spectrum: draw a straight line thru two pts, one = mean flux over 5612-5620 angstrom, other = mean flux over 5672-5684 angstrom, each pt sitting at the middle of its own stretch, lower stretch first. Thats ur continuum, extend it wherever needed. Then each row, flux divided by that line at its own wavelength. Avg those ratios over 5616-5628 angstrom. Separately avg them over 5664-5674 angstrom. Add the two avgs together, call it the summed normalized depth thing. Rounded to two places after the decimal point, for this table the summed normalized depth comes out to 2.02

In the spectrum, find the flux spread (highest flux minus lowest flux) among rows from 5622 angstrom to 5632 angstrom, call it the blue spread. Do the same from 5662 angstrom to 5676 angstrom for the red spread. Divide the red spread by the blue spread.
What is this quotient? 1.2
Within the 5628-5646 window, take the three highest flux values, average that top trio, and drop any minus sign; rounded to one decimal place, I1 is 33.3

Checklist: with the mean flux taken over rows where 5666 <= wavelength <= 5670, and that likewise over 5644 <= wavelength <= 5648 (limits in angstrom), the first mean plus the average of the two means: 68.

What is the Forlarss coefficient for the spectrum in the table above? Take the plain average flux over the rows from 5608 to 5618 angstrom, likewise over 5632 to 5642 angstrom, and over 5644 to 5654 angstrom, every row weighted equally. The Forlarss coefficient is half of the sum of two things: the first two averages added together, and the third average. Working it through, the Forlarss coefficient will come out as 49.4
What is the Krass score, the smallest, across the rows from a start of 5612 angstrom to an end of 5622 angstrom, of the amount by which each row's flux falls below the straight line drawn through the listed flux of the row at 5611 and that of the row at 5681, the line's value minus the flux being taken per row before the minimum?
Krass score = -3.2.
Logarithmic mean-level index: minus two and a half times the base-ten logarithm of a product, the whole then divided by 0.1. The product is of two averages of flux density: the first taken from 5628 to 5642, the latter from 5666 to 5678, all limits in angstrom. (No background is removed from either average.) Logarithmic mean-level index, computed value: -76.1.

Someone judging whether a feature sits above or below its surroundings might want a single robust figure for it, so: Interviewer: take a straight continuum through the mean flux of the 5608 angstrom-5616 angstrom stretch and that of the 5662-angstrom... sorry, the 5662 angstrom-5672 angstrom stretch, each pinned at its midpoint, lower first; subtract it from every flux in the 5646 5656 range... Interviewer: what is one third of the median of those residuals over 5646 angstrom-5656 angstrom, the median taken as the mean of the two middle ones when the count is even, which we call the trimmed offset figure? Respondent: -0.74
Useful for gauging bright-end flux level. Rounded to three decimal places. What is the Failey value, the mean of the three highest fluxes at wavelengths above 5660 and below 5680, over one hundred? 0.350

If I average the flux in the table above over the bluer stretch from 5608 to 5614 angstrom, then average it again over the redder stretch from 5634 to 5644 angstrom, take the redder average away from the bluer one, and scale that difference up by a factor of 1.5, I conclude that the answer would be 0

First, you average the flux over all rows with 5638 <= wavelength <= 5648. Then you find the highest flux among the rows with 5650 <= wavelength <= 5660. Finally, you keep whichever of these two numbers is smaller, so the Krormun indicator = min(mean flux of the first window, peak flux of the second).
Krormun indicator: 32.0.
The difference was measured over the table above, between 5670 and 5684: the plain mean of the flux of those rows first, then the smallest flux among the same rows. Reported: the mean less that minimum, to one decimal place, 2.3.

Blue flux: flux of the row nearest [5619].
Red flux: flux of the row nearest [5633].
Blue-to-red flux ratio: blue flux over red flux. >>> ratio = 1.03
